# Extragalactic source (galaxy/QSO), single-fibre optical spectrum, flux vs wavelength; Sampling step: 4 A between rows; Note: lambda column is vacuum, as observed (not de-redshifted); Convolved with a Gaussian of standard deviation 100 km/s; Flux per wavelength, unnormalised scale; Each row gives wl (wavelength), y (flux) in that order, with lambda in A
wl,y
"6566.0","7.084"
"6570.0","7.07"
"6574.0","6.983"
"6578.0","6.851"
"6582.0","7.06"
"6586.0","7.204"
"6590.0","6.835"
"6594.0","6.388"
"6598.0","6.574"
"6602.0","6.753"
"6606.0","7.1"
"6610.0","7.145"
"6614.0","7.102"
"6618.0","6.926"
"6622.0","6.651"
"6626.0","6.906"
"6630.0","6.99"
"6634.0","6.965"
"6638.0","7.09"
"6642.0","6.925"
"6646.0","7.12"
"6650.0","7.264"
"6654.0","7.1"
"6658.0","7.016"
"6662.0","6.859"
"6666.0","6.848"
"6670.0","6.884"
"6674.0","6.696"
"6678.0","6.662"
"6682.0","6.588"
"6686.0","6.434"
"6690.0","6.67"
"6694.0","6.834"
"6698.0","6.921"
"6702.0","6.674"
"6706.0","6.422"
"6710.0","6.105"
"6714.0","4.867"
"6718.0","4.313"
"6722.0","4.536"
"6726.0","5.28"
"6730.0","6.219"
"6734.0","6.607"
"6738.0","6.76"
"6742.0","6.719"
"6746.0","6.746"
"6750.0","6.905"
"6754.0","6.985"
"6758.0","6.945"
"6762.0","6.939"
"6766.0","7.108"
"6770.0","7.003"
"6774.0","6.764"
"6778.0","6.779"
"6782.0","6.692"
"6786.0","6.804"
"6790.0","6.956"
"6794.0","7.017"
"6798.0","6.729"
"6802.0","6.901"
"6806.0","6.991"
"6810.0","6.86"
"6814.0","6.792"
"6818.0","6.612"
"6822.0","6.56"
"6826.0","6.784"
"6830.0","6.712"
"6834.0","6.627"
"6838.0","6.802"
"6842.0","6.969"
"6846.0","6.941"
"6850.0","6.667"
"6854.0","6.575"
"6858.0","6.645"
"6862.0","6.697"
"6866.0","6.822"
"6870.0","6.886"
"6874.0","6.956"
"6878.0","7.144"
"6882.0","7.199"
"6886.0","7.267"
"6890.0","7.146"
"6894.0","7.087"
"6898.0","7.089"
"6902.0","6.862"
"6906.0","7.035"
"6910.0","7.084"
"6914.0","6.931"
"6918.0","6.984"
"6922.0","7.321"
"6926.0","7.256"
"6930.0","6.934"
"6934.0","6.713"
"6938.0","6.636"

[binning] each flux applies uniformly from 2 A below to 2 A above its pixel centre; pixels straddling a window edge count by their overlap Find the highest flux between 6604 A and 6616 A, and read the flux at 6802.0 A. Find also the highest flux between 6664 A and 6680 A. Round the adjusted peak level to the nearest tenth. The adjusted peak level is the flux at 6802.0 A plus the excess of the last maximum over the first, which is 6.6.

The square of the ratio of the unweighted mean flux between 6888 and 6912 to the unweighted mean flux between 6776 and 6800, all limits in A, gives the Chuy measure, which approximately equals 1.07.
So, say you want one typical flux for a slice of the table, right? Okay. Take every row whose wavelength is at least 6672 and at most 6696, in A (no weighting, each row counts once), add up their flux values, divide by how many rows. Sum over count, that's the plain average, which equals 6.65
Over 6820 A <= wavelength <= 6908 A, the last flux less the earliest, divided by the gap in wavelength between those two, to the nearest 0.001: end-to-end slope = 0.006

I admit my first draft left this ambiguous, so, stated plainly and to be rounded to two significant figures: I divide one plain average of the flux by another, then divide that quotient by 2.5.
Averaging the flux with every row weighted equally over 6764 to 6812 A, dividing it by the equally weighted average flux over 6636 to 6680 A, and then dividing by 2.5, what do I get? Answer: 0.40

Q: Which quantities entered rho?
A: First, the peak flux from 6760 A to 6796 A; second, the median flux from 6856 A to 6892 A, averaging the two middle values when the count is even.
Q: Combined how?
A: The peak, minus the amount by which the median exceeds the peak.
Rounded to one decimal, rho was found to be 7.3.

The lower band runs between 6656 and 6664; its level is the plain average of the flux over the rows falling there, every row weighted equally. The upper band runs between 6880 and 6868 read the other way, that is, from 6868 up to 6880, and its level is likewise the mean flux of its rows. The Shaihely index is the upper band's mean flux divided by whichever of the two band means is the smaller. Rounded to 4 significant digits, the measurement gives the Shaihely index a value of 1.008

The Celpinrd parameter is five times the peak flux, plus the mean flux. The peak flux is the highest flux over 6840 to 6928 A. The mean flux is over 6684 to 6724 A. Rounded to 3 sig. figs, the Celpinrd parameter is 42.6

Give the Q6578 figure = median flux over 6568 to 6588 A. 7.1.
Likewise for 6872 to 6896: 7.1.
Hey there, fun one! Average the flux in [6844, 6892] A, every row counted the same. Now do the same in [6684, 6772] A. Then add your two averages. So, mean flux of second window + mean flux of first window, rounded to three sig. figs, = 13.3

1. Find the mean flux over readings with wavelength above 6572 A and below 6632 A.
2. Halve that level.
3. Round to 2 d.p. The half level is 3.45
